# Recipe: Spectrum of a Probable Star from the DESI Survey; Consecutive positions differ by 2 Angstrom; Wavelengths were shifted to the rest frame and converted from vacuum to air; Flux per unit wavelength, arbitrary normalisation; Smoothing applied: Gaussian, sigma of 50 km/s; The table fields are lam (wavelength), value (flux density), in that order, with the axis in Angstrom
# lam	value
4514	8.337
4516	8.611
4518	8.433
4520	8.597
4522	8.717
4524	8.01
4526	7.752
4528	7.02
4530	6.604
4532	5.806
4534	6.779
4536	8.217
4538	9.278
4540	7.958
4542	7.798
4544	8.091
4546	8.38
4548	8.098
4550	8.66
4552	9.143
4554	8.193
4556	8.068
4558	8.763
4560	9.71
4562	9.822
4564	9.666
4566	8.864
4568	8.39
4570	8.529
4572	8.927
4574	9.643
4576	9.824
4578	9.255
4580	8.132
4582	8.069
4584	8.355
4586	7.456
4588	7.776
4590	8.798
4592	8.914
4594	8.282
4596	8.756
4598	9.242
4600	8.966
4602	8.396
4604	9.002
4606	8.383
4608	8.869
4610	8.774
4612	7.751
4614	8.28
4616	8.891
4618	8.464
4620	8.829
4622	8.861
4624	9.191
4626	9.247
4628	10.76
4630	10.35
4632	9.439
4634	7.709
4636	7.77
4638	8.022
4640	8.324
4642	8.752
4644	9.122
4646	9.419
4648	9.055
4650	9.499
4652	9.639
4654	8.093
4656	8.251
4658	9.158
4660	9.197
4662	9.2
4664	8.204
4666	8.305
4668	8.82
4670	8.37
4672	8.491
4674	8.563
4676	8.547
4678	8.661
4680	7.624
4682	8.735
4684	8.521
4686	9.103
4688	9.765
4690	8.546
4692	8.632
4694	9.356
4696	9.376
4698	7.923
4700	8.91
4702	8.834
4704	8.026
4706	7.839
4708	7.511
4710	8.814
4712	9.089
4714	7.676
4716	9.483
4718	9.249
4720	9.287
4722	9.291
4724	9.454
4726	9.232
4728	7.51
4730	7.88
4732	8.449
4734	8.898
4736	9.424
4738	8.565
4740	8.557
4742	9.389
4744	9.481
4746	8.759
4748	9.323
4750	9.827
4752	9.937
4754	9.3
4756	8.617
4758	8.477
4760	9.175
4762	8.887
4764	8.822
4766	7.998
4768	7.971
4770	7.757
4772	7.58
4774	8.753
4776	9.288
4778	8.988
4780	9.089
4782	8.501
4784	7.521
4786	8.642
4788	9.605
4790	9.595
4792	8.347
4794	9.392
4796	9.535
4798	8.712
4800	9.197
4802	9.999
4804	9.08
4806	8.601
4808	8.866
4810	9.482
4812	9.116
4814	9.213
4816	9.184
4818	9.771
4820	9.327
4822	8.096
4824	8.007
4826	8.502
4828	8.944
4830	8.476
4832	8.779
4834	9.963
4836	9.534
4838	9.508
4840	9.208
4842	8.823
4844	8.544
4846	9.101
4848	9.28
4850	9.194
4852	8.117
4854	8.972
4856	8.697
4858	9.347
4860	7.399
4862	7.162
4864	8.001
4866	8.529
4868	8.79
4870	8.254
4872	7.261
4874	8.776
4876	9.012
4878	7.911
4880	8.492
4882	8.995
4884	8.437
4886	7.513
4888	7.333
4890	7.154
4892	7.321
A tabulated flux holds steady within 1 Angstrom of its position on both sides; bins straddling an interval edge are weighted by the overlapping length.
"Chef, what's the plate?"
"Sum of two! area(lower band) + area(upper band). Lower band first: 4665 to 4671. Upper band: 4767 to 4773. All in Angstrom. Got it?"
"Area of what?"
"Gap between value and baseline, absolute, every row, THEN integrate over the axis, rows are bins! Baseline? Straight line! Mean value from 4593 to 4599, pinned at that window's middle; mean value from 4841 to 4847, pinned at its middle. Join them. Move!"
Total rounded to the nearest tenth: 8.1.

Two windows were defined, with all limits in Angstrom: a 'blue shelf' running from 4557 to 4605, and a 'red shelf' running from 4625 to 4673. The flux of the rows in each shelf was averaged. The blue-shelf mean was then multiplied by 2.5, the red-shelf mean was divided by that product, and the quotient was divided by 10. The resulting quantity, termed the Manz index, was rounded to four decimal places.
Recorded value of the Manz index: 0.0403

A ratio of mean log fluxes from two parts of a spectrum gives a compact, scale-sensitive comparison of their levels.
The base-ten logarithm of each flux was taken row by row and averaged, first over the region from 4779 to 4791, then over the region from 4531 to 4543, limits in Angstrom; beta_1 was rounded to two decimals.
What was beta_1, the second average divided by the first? 0.93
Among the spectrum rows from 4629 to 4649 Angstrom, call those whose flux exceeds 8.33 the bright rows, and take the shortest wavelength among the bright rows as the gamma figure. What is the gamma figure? 4630 Angstrom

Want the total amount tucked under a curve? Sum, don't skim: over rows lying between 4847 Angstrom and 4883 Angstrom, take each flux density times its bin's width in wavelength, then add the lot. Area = 304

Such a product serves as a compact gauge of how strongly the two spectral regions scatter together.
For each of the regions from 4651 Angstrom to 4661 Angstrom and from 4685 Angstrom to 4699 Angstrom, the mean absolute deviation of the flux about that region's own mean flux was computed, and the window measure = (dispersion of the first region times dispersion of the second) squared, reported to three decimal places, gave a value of 0.079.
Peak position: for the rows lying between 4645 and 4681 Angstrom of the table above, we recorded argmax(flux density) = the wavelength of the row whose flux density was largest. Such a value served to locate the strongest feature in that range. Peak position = 4652 Angstrom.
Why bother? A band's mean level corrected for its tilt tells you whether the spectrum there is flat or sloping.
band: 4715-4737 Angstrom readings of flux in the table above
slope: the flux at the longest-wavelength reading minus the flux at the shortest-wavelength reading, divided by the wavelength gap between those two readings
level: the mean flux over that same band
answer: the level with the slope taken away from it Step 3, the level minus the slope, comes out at 8.93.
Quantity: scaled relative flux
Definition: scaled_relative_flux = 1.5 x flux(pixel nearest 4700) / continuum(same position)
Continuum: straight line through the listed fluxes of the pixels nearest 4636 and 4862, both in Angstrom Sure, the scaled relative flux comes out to 1.76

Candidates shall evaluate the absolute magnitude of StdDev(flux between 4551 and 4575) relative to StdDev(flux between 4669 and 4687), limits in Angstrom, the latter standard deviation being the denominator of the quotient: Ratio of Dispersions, 1.6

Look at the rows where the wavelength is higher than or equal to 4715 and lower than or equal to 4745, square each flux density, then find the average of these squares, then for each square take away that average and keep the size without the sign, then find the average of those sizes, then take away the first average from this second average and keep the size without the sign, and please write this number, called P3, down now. 71.5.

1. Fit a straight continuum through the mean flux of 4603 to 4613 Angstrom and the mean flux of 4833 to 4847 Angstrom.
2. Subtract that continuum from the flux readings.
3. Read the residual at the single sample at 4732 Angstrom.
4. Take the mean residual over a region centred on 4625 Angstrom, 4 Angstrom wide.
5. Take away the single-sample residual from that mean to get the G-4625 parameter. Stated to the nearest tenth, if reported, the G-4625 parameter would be 1.1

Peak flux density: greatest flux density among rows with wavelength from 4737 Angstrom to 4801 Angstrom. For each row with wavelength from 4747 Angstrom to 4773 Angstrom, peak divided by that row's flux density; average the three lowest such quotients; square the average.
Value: 1.05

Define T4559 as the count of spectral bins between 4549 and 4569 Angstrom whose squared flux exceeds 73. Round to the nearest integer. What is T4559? 7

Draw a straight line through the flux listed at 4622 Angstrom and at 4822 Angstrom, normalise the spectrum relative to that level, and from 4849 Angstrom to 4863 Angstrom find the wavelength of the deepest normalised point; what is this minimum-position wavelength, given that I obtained 4862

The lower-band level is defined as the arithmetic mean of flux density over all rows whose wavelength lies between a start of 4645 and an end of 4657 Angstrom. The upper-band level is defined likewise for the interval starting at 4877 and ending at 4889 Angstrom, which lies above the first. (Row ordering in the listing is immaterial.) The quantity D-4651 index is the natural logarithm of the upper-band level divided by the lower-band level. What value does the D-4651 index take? -0.10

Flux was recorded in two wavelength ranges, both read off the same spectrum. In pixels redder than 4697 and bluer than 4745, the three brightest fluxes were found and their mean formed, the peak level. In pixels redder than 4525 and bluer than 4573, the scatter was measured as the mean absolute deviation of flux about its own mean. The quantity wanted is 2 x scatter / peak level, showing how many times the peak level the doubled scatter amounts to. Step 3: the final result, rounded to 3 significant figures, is 0.156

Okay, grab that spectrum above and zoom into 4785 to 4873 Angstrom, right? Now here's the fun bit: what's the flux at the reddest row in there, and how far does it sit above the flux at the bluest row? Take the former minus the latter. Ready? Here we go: -1.4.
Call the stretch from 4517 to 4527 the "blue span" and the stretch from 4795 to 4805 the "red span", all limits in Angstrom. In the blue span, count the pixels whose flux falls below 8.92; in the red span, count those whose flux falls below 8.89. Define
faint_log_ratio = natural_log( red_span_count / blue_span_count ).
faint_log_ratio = -1.6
